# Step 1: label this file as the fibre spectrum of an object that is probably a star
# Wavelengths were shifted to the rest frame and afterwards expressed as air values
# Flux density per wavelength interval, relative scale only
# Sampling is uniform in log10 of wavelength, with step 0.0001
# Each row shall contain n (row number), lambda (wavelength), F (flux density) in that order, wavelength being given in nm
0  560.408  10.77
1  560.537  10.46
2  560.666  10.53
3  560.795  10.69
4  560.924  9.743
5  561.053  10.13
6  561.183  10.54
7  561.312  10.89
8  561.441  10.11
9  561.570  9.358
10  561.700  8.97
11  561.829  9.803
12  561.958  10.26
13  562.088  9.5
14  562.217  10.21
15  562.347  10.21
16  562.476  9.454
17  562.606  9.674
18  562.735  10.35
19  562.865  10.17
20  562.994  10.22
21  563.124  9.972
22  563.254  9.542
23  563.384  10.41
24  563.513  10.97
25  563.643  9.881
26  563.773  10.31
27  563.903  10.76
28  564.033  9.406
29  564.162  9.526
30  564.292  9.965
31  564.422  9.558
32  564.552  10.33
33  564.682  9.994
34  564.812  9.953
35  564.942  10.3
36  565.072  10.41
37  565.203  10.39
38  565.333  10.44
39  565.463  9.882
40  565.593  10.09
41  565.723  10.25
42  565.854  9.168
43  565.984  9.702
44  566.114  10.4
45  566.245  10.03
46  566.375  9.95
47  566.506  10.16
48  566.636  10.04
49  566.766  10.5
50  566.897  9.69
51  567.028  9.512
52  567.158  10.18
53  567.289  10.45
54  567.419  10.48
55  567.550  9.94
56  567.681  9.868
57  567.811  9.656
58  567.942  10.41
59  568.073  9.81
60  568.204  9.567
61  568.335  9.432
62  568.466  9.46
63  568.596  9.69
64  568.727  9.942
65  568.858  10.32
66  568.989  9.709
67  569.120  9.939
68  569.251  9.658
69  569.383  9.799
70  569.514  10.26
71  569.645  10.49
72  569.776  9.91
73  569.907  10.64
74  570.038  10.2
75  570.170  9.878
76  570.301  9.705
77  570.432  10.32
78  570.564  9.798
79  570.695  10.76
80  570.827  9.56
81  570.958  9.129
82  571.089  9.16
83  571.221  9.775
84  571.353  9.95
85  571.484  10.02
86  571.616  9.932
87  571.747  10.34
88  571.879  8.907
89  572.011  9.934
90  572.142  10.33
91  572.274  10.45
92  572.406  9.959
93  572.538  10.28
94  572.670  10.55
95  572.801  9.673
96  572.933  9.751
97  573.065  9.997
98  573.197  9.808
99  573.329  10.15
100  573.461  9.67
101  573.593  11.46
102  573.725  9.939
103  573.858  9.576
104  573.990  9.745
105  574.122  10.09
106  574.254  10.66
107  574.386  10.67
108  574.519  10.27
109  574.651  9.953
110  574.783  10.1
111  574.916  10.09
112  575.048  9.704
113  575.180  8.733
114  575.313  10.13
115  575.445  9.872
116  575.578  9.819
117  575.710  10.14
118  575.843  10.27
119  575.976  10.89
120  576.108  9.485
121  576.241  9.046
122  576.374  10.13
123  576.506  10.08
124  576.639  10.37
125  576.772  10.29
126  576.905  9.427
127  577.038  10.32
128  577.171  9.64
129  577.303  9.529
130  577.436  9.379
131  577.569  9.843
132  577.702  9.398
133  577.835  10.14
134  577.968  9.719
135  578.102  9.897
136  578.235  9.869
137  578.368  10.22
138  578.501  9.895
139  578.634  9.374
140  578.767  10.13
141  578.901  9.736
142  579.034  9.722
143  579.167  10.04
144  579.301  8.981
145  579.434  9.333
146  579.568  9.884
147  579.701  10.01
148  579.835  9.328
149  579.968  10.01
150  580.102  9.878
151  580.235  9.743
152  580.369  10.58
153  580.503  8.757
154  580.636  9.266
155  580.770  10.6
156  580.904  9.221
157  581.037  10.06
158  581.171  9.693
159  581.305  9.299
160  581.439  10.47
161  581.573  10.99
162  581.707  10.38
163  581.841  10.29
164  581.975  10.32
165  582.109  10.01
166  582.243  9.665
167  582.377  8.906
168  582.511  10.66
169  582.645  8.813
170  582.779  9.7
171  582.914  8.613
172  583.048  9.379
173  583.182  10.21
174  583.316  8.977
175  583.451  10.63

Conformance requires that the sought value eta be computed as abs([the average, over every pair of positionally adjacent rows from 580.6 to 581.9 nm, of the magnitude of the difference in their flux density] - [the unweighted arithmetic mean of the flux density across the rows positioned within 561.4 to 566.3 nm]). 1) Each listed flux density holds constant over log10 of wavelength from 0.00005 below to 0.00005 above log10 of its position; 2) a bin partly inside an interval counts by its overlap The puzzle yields 9.25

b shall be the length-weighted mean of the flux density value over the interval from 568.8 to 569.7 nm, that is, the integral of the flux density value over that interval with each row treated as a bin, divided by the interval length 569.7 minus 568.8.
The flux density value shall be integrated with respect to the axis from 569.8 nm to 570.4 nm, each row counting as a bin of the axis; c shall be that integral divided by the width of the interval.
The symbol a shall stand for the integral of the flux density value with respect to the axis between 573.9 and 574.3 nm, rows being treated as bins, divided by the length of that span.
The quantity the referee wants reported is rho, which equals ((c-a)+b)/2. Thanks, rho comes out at 5.00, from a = 10.1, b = 10.0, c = 10.1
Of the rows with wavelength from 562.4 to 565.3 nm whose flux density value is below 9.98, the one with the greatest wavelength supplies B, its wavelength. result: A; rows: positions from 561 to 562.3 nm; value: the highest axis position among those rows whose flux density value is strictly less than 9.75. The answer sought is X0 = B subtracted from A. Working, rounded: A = 562.088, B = 564.812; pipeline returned -2.72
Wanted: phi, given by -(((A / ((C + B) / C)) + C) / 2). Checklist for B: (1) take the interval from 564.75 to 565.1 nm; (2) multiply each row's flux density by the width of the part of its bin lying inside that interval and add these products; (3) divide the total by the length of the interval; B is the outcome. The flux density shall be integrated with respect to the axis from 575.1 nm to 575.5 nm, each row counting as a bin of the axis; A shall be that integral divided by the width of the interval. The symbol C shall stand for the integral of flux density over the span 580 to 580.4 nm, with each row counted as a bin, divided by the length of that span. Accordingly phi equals -7.38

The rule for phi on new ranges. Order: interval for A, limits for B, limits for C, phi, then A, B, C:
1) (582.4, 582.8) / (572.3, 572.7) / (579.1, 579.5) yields -7.04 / 9.6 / 10.2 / 9.5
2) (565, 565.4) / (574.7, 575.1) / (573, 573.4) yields -7.59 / 10.4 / 10.0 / 10.0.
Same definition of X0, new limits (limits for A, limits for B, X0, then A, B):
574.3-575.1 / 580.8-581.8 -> -6.26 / 575.048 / 581.305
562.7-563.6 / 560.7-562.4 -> 1.17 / 563.254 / 562.088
